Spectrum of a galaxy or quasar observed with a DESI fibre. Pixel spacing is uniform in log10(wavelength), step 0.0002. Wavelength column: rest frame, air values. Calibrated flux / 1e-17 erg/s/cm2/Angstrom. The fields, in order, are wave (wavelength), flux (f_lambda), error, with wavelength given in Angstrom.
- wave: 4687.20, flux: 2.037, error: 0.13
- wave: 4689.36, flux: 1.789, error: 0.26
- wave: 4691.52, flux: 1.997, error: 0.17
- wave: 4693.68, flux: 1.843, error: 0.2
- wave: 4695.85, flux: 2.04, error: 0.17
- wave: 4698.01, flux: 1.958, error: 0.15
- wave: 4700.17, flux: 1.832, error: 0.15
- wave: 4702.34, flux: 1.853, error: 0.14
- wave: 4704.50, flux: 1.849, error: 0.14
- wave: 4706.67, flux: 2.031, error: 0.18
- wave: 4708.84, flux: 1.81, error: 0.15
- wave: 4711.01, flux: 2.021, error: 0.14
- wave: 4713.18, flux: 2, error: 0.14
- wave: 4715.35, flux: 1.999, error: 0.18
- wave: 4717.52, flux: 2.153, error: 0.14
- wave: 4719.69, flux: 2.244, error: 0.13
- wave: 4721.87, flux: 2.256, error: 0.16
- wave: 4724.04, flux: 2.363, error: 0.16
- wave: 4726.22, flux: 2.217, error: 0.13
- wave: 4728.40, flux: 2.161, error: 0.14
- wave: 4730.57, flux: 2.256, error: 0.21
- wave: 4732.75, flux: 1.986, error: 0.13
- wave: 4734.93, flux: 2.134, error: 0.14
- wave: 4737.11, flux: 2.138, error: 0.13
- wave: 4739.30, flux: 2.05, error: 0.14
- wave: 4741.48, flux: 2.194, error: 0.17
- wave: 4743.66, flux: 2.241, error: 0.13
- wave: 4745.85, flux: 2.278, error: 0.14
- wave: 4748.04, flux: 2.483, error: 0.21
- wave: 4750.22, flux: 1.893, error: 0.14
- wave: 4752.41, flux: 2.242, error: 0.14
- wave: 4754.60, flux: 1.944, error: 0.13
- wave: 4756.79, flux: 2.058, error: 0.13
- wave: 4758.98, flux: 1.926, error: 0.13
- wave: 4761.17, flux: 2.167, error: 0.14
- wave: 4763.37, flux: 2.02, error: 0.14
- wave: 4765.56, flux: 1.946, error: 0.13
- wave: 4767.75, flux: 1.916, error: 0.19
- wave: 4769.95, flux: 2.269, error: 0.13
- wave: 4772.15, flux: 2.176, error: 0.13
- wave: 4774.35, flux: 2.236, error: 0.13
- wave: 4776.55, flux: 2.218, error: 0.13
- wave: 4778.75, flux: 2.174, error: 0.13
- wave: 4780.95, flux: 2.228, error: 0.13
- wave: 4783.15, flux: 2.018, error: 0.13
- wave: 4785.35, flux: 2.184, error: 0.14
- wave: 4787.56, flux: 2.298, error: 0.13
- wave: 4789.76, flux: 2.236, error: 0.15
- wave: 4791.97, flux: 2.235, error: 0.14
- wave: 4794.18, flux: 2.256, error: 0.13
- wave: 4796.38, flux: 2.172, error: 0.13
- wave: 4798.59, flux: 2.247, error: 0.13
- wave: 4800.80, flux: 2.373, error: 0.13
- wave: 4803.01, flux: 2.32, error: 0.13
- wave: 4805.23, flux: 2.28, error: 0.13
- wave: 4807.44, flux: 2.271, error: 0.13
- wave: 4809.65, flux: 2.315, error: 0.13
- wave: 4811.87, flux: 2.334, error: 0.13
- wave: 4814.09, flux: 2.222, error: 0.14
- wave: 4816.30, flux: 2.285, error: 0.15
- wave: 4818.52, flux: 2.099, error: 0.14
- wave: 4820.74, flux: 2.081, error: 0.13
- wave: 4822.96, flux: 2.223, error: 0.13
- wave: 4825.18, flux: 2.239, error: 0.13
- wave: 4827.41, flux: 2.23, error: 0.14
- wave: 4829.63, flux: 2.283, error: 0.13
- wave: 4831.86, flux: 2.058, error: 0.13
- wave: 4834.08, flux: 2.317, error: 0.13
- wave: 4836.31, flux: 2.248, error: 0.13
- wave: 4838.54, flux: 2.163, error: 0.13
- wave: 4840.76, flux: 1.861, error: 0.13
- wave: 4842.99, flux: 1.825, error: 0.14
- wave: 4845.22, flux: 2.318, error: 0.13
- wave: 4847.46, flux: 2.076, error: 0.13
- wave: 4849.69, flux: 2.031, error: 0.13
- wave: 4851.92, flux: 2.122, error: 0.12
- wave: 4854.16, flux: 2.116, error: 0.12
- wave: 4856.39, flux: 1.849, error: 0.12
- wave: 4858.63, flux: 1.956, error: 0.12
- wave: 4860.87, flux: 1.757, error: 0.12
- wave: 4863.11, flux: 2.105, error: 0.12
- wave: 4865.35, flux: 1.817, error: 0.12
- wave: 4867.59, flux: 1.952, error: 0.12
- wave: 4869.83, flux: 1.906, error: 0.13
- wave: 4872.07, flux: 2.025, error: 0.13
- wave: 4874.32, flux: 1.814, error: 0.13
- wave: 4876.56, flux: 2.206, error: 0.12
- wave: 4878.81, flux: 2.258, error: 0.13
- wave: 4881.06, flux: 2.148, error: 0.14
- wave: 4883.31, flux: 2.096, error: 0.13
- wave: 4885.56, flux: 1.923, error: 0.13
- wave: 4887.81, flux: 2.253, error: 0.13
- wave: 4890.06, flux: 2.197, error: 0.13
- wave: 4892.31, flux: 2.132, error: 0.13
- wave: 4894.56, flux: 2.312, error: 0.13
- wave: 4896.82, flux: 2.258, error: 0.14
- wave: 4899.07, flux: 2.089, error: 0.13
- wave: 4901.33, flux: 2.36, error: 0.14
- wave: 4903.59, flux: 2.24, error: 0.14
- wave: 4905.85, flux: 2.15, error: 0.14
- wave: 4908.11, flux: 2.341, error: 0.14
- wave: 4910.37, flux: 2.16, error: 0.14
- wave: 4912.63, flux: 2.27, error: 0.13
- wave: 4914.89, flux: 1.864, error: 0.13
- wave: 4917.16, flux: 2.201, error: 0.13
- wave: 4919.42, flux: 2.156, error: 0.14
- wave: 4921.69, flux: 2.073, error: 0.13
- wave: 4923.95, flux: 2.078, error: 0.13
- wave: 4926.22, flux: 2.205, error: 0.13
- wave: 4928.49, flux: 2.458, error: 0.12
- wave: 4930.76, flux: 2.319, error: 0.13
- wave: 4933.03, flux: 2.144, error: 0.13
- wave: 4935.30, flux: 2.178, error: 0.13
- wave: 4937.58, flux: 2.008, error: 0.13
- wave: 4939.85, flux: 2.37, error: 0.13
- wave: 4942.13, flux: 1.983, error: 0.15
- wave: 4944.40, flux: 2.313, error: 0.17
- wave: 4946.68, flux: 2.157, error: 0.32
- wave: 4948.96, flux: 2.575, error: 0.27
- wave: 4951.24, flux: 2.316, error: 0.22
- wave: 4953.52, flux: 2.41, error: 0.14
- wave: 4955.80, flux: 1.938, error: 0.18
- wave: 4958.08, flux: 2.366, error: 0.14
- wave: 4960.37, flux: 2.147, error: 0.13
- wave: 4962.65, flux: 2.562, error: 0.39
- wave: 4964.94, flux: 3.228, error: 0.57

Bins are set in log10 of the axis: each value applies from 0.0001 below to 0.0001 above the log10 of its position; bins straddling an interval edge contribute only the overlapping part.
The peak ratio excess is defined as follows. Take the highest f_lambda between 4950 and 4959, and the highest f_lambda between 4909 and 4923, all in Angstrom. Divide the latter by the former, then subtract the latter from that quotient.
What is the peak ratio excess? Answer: -1.328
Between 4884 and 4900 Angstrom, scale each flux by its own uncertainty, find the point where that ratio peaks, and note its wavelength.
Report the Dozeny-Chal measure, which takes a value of 4894.56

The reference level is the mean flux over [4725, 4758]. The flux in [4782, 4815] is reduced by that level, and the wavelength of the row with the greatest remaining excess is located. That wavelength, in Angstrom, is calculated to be 4800.80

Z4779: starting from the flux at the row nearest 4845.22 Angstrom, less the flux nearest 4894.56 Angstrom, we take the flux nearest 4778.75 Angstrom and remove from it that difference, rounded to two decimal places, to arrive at 2.17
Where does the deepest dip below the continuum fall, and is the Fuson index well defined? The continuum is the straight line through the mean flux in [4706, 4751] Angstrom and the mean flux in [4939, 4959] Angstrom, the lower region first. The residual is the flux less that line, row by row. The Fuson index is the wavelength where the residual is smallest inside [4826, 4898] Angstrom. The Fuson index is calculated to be 4860.87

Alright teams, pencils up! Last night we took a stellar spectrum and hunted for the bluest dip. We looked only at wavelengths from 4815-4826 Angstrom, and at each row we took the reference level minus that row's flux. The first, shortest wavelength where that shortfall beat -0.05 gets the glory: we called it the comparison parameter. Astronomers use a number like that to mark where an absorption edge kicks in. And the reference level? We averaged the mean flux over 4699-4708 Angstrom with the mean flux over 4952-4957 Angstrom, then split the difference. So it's 4820.74 Angstrom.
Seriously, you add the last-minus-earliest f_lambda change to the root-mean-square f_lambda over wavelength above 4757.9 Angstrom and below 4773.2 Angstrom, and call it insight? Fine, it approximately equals 2.31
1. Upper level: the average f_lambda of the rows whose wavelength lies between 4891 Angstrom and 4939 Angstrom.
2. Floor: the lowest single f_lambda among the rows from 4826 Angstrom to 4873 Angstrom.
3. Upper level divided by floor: 1.25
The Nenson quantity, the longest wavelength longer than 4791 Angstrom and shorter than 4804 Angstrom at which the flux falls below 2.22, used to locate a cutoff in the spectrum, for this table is 4796.38 Angstrom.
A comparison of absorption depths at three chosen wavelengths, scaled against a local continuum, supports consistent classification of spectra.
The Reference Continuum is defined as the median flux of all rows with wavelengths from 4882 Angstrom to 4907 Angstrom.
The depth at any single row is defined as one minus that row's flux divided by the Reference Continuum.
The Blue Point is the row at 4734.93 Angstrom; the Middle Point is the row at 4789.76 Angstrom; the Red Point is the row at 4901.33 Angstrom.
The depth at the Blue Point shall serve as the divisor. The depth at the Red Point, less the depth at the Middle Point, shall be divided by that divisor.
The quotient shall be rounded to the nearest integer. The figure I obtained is -2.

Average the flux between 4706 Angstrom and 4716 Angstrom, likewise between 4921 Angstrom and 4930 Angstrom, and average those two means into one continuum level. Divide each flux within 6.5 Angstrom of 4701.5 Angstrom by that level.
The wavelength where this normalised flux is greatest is 4695.85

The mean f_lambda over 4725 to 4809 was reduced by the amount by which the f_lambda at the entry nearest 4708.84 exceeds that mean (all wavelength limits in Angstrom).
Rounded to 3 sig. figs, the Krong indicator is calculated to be 2.53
